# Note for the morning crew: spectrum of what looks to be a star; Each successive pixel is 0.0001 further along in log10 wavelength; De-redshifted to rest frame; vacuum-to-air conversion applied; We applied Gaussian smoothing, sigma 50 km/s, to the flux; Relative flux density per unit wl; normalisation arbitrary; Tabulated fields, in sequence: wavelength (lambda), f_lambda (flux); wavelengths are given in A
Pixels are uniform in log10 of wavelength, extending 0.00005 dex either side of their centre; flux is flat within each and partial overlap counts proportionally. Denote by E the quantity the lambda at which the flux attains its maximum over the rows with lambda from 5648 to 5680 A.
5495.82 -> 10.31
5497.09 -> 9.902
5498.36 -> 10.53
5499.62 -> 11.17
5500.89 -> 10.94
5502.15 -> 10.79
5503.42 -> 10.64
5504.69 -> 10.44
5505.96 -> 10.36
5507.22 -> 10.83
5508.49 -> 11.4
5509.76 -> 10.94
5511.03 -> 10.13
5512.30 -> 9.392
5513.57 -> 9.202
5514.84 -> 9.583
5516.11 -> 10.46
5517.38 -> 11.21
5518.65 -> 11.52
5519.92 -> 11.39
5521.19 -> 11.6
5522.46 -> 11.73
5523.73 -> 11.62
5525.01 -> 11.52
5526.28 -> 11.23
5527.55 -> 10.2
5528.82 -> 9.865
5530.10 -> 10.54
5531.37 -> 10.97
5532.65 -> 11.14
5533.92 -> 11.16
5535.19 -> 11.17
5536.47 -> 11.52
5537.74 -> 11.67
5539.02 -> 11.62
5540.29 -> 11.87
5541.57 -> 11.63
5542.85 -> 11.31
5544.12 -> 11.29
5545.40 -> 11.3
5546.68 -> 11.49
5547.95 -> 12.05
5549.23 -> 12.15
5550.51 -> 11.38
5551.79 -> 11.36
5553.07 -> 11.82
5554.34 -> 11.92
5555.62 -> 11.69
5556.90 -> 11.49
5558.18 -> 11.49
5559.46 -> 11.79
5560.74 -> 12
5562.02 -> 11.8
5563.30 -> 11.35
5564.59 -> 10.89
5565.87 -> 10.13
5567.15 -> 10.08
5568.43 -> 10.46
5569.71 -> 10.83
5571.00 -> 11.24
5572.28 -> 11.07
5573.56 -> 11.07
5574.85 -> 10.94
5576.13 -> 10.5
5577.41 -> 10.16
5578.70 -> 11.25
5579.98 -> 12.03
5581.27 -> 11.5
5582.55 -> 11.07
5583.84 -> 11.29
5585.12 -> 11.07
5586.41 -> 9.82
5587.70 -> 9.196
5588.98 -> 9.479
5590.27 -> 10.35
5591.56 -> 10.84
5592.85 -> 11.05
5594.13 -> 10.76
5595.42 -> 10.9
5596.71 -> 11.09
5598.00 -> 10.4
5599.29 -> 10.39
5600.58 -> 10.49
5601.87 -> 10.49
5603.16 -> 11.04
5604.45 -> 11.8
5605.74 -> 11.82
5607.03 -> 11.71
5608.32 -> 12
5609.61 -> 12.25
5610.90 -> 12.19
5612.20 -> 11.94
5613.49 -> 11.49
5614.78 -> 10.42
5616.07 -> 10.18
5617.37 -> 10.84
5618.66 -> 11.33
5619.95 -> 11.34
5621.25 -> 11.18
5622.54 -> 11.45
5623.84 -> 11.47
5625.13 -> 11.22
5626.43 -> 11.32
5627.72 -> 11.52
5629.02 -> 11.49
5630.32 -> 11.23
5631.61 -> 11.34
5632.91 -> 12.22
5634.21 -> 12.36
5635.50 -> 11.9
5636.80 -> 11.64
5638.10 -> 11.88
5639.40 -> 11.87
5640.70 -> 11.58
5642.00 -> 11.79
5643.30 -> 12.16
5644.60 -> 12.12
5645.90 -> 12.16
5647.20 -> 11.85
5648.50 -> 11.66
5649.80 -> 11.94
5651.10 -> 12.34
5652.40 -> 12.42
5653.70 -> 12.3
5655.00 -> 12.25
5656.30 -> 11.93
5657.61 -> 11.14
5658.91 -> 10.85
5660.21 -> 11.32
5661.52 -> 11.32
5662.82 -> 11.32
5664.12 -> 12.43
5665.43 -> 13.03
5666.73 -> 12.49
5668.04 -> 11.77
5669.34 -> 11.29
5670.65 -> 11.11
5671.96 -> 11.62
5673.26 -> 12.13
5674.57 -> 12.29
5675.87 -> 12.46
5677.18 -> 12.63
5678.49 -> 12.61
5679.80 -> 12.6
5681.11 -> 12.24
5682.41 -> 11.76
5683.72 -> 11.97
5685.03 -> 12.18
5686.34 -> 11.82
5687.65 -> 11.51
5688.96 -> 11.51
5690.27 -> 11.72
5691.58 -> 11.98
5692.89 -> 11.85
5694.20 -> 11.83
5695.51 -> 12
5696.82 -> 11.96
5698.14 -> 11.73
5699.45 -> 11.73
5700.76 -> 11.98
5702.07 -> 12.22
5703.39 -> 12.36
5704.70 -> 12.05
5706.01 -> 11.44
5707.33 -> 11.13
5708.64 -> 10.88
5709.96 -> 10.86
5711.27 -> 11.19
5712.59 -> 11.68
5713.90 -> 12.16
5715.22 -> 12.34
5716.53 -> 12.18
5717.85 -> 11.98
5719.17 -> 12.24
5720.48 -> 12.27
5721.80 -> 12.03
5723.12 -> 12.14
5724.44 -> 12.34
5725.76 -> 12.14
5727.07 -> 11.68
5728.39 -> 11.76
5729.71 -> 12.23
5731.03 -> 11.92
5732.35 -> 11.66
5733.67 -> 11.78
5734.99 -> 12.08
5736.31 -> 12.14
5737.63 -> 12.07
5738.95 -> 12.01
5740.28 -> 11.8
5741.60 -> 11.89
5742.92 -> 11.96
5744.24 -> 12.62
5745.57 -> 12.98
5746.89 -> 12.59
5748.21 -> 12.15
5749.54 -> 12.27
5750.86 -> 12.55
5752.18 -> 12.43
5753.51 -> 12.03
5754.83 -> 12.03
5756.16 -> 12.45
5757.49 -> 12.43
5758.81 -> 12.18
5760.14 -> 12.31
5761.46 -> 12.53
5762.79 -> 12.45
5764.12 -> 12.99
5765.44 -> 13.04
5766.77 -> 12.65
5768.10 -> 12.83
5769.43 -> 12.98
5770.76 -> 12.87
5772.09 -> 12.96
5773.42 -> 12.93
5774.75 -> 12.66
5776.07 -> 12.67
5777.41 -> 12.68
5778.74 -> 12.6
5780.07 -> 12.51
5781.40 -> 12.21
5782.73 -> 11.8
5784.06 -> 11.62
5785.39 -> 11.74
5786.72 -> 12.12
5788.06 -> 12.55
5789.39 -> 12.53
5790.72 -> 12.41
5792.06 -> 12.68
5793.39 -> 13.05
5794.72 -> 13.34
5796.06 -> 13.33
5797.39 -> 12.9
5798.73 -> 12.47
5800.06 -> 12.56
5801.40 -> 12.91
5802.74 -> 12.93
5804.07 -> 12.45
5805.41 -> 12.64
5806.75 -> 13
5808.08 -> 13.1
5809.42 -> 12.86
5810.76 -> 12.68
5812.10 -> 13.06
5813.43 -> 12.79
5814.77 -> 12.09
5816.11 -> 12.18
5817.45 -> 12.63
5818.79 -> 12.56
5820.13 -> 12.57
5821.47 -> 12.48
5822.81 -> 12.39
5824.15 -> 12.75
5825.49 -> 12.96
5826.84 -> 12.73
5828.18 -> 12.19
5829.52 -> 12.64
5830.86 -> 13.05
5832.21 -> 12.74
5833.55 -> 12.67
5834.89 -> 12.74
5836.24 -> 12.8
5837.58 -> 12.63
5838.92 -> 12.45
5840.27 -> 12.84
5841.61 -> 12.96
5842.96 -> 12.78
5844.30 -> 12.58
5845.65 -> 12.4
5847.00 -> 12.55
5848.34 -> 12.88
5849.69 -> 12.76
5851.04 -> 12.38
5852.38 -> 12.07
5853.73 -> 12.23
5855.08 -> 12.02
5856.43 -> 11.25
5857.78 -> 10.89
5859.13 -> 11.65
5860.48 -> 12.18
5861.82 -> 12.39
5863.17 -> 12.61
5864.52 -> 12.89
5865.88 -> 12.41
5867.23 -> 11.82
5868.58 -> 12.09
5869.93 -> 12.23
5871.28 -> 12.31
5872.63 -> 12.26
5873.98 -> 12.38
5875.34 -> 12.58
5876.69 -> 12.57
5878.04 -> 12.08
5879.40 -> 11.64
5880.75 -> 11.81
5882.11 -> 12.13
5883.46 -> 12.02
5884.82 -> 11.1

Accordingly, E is 5665.43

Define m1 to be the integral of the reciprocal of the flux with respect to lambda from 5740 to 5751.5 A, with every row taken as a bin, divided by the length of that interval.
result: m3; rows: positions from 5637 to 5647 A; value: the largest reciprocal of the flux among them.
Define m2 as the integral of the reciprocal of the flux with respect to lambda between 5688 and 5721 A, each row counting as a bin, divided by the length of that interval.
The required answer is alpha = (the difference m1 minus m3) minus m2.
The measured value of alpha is -0.090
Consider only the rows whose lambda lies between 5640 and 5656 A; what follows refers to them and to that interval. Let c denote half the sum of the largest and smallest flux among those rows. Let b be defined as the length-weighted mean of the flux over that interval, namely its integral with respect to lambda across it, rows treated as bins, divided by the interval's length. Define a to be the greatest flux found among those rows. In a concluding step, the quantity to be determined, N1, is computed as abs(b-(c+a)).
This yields 12.4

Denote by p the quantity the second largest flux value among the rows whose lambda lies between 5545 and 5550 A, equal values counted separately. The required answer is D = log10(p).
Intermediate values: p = 12.05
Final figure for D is 1.08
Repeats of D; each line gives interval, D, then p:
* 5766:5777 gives 1.11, 12.96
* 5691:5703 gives 1.08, 12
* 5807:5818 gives 1.12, 13.06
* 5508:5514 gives 1.04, 10.94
